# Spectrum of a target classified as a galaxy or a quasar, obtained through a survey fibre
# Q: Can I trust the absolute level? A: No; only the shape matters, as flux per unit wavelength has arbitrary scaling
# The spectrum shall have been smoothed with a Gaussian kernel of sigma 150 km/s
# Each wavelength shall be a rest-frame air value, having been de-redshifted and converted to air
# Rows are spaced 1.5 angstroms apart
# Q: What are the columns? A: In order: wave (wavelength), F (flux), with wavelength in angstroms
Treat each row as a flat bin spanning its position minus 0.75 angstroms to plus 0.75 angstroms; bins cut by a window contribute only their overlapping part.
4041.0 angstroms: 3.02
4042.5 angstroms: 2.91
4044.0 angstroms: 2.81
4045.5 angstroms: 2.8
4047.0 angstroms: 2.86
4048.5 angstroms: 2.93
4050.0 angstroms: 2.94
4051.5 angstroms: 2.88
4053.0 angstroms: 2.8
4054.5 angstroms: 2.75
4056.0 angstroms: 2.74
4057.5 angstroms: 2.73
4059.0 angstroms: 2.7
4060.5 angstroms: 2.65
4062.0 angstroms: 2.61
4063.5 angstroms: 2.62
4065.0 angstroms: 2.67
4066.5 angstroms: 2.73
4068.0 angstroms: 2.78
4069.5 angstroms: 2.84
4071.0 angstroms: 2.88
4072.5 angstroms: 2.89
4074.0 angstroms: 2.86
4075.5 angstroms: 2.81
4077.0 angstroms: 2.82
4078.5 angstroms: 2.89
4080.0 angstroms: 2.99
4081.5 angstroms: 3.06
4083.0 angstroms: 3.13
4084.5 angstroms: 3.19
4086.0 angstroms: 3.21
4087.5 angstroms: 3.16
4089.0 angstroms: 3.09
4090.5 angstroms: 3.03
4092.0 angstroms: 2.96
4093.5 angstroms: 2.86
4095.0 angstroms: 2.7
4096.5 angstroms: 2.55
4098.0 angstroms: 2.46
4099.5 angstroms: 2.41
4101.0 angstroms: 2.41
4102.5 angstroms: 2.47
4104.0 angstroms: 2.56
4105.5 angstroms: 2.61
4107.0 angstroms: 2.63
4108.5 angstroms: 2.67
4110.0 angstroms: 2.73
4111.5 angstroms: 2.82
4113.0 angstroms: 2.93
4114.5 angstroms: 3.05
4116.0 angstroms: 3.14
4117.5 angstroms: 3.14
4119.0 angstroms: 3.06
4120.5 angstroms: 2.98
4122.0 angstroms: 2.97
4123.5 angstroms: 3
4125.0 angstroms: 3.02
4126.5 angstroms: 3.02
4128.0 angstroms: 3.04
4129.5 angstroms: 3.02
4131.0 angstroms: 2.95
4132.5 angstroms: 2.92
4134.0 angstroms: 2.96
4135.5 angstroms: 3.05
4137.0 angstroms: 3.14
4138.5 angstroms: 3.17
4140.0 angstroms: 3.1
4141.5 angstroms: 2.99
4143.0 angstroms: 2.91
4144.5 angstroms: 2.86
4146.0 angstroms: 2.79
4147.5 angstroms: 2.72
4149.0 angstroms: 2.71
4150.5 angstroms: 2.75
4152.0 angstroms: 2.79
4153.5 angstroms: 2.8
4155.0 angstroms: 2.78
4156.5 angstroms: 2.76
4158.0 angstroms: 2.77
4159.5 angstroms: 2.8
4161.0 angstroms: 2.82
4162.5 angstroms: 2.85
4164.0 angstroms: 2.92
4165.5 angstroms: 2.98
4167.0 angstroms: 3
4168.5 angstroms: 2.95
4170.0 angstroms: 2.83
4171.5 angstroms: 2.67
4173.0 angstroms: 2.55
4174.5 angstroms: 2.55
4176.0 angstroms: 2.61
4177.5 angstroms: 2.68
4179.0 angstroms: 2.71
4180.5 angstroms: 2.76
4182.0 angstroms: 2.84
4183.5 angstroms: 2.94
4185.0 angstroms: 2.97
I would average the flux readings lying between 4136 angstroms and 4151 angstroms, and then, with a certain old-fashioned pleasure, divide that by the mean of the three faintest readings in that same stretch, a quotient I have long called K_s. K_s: 1.07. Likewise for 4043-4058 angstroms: 1.03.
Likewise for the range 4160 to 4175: 1.09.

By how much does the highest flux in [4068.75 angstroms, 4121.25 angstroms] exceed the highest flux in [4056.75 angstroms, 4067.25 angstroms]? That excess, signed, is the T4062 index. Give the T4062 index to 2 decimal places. 0.48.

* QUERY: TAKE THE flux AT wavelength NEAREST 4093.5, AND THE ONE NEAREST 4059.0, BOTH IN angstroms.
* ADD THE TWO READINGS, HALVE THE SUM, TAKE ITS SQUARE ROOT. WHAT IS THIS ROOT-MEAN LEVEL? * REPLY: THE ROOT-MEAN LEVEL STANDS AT 1.67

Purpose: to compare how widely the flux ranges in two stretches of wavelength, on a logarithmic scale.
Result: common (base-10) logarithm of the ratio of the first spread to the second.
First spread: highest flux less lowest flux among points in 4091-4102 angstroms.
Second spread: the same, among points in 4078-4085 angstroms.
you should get 0.3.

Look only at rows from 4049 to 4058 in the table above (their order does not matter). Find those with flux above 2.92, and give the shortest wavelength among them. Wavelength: 4050.0 angstroms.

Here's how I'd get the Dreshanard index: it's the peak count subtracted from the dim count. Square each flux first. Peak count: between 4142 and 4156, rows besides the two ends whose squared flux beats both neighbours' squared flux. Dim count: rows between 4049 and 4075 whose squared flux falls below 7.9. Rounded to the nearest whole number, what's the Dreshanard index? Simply 10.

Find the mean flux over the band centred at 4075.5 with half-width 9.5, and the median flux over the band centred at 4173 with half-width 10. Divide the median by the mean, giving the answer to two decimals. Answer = 0.95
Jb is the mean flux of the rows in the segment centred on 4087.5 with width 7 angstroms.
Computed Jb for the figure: 3.14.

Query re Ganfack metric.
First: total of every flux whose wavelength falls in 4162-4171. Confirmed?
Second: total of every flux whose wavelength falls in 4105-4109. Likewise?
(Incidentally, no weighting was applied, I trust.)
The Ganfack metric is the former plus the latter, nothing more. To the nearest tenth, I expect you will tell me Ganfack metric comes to 25.4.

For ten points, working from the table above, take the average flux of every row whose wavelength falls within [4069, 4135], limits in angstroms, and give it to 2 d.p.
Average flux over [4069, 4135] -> 2.88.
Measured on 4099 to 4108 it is 2.52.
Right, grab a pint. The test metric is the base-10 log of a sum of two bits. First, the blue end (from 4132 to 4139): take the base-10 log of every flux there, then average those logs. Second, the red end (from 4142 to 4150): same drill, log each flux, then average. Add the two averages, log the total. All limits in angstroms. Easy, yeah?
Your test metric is -0.031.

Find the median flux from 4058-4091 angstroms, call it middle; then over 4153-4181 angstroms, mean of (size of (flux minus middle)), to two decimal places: 0.13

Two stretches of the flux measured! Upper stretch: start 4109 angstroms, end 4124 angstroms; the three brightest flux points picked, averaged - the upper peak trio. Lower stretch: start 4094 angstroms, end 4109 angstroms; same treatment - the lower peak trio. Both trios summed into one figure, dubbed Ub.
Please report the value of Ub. 5.8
